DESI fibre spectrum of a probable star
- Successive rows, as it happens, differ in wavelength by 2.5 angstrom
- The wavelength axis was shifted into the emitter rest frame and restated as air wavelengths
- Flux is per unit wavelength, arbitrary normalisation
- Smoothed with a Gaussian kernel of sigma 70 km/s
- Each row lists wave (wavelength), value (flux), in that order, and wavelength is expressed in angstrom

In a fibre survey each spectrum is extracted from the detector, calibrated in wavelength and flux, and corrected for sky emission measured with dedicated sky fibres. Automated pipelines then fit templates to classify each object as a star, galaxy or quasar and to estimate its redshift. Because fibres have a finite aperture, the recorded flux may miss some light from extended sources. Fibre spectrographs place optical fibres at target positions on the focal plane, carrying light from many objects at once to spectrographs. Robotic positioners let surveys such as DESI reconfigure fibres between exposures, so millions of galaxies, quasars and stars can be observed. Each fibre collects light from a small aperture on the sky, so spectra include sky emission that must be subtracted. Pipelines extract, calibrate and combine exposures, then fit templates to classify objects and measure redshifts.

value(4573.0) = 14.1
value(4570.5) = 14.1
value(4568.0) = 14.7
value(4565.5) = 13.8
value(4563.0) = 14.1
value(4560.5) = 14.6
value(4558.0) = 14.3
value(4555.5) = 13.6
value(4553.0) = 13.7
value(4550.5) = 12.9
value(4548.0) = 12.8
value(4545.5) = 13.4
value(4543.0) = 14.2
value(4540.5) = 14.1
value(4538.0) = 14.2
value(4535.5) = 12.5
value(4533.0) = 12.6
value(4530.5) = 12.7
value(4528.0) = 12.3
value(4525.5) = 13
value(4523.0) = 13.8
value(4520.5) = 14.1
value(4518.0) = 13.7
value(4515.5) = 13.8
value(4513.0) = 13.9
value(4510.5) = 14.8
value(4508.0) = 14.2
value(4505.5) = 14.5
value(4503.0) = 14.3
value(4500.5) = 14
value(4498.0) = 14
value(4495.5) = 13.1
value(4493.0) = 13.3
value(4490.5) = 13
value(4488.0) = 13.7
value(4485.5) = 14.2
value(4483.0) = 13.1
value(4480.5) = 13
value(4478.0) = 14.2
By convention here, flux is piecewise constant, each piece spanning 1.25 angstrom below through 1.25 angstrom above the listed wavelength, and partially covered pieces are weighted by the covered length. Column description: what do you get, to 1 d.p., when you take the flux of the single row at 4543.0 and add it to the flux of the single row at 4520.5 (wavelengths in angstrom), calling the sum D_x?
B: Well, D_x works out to 28.3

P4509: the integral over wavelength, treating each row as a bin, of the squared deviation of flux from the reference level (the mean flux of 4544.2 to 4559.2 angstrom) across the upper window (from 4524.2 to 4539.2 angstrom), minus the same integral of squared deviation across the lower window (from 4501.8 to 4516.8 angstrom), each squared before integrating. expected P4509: -1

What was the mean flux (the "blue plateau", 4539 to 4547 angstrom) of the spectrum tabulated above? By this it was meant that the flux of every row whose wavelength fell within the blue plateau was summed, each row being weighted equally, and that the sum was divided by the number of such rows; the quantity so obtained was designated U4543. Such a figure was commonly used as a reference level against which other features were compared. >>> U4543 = 13.9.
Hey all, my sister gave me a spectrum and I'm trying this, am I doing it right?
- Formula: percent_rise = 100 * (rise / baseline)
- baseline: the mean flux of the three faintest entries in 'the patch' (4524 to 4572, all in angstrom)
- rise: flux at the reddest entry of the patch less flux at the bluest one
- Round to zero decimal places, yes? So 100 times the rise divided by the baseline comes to 9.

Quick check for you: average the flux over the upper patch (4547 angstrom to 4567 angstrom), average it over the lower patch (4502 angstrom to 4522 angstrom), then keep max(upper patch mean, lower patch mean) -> 14.2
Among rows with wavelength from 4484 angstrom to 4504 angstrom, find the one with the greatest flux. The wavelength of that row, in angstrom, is 4503.0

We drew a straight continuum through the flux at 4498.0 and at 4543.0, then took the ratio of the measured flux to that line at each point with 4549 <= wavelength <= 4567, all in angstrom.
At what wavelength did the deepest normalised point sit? 4550.5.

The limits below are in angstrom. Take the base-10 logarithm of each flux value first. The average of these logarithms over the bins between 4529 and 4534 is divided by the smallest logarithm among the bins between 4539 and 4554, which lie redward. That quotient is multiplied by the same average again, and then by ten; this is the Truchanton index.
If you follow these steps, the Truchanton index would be 11.0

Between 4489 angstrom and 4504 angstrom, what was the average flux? 13.6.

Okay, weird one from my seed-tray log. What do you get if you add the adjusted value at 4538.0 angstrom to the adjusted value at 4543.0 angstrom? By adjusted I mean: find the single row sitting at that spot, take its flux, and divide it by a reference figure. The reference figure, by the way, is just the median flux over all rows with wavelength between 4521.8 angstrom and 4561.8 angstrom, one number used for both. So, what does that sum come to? 2.10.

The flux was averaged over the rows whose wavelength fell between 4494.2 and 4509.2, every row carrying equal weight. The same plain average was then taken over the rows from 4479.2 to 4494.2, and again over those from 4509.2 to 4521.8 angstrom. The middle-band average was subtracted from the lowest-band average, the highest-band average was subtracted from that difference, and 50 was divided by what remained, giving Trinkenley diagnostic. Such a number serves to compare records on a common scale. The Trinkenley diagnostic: -3.40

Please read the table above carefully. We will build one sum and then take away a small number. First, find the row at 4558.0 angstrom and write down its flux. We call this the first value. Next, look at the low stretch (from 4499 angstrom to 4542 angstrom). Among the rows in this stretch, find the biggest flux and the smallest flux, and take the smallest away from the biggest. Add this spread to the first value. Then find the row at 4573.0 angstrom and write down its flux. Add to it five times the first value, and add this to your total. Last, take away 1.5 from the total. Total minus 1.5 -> 101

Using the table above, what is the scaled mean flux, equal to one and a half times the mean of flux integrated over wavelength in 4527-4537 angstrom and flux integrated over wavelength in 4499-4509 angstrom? 201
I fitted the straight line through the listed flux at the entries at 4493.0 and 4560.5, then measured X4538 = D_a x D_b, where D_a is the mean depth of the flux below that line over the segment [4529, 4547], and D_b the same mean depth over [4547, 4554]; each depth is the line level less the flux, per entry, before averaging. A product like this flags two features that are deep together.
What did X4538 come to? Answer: 1.0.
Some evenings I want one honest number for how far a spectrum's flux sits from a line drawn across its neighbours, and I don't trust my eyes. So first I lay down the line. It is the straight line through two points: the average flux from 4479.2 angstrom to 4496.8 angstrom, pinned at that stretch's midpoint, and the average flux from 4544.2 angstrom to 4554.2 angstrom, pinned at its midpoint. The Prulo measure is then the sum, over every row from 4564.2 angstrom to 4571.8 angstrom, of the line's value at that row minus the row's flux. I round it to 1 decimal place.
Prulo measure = -3.1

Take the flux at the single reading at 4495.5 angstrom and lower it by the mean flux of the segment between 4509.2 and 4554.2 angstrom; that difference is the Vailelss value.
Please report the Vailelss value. -0.4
